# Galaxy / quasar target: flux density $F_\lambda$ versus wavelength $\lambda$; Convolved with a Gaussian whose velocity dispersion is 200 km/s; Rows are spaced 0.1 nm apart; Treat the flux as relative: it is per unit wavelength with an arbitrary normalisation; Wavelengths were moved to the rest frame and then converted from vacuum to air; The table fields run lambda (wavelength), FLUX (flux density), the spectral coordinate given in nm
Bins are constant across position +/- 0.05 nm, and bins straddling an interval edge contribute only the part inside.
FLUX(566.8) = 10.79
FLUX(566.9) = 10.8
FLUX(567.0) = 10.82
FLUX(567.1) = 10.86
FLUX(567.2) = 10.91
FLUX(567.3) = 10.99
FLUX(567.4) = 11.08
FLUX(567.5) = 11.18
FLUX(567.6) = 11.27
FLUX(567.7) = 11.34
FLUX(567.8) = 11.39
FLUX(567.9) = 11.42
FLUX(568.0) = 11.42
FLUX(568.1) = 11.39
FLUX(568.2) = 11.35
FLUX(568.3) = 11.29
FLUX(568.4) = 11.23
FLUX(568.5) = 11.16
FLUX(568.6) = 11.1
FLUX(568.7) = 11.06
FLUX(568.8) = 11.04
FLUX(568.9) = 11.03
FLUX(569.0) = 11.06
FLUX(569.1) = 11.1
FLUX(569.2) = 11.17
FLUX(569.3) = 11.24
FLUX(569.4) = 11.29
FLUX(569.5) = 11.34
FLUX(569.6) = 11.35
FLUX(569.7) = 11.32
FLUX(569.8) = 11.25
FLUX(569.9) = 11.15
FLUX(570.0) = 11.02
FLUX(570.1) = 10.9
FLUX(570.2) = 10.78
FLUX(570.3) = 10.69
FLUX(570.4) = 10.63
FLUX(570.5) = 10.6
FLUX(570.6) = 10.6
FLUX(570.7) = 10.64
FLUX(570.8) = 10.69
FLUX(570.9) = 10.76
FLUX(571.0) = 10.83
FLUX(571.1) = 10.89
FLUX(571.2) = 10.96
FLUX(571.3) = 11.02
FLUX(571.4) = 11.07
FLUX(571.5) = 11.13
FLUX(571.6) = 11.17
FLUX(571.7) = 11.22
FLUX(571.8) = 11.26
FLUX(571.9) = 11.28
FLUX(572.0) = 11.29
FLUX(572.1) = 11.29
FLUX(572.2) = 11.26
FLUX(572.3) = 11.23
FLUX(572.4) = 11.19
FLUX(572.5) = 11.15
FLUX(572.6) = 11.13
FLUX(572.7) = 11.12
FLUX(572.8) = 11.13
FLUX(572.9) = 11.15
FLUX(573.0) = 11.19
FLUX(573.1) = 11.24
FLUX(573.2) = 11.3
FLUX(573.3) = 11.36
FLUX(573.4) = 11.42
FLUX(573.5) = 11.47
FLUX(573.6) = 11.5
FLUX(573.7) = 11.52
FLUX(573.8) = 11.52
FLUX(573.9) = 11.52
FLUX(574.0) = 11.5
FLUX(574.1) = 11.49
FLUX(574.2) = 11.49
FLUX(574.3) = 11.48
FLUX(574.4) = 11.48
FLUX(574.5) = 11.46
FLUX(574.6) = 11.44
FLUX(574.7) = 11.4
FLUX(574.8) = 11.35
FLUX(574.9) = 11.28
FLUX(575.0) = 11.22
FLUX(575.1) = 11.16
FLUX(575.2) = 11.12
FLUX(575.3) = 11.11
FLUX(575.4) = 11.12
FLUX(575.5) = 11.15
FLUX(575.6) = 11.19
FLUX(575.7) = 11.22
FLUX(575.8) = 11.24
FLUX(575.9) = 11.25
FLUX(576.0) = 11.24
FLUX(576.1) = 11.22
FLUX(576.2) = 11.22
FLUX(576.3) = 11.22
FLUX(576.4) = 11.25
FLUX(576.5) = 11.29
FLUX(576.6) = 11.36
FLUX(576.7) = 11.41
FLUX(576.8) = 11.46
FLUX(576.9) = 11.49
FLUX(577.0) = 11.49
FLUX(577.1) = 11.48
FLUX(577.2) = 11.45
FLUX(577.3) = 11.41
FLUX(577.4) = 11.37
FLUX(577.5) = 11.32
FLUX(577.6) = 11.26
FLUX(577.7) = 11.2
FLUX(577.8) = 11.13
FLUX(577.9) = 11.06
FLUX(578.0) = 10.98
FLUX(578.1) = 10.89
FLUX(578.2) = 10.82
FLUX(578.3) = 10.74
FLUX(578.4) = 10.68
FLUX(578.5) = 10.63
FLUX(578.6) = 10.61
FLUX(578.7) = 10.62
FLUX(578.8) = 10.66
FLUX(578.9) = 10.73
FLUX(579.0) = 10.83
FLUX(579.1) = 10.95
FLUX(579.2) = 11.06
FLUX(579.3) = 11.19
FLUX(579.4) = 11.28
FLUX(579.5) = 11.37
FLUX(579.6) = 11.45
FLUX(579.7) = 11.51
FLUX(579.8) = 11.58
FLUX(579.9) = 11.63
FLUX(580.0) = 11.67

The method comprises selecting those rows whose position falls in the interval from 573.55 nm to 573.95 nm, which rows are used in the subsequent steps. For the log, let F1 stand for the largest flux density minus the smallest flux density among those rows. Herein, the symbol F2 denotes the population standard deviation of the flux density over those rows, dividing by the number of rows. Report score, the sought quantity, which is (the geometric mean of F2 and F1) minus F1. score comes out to -0.01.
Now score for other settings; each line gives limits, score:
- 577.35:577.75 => -0.07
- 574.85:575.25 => -0.06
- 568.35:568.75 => -0.07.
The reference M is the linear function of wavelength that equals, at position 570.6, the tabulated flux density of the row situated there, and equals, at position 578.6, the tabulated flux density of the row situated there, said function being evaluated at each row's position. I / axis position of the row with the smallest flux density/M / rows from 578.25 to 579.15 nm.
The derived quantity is 578.6 nm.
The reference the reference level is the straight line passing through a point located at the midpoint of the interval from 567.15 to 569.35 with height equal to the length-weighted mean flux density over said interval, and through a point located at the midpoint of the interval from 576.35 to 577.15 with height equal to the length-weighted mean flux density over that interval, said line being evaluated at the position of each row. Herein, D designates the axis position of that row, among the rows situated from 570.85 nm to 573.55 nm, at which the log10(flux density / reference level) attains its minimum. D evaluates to 570.9 nm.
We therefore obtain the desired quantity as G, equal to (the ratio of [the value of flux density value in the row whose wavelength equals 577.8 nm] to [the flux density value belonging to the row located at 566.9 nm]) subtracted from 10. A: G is 8.97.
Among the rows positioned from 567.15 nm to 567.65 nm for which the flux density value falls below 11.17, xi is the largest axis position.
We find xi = 567.4 nm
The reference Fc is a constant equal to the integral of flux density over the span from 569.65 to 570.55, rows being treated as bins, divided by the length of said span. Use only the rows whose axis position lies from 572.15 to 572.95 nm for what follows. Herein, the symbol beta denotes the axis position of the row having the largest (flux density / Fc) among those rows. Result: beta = 572.2 nm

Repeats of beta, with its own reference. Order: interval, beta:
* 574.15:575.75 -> 574.2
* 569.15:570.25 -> 569.6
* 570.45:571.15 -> 571.1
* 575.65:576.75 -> 576.7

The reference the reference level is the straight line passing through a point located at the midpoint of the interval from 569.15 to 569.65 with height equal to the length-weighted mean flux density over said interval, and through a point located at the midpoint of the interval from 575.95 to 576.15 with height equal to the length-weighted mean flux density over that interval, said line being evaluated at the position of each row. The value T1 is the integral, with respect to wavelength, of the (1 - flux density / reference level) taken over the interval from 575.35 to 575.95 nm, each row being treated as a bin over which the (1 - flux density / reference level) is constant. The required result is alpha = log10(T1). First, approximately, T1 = 0.002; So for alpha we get -2.7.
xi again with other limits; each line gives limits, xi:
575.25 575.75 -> 575.5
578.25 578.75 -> 578.7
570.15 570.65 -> 570.6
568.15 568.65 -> 568.6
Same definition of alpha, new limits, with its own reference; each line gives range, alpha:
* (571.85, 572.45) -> -4.1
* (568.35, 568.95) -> -2.0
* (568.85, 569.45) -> -2.2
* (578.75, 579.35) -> -1.8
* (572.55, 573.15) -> -2.3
